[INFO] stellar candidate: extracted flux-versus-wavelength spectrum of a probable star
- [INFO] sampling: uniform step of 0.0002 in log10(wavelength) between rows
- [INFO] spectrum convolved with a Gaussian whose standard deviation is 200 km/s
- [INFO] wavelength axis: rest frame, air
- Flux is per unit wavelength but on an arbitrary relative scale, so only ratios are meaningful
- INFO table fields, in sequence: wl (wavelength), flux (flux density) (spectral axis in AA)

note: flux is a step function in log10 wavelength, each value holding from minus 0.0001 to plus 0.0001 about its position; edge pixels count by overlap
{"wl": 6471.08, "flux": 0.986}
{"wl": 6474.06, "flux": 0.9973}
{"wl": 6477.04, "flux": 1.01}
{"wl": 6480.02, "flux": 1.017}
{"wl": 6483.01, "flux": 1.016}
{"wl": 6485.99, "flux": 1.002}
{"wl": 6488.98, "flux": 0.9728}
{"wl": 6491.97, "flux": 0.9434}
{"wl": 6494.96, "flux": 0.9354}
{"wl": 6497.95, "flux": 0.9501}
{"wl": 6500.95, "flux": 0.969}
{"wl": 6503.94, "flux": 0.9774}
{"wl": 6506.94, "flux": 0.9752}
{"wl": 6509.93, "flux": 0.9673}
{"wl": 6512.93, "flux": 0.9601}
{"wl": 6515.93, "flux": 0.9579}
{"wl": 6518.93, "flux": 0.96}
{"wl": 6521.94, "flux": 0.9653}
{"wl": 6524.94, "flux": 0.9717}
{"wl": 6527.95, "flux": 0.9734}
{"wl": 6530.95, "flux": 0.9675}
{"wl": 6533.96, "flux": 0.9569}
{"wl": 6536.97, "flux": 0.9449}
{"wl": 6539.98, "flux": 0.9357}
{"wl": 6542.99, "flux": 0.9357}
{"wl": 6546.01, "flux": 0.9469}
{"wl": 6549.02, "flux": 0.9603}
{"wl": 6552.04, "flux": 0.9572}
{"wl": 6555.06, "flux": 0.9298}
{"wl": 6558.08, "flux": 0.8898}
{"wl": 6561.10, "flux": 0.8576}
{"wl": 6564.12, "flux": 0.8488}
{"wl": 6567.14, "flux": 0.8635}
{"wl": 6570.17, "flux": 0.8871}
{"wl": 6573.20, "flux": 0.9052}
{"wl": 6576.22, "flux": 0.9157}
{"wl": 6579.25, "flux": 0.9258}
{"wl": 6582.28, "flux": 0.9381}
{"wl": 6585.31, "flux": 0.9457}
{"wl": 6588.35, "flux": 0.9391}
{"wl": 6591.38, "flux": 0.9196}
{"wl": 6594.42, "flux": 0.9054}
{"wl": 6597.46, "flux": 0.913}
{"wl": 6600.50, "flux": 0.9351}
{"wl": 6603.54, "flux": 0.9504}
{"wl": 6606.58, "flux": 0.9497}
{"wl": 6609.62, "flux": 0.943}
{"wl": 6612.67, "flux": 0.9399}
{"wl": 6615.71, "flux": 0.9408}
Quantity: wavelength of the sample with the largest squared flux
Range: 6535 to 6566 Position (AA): 6549.02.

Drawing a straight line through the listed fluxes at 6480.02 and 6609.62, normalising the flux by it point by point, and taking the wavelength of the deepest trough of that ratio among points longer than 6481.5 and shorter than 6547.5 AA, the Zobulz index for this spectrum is 6494.96 AA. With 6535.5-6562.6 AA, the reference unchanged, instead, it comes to 6561.10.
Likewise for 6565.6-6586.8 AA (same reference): 6567.14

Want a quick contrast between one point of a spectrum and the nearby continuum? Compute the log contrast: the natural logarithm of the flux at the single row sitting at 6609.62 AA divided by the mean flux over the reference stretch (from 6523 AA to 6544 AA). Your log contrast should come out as -0.01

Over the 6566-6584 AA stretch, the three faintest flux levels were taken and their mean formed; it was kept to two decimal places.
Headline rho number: 0.89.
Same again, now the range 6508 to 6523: 0.96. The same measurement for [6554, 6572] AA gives 0.86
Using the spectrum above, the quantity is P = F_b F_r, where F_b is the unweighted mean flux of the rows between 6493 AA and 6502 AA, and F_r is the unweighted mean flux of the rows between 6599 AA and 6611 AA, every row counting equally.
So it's 0.90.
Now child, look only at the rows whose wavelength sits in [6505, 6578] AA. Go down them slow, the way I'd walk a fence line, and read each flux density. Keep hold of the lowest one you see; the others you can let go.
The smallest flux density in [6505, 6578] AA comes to 0.8488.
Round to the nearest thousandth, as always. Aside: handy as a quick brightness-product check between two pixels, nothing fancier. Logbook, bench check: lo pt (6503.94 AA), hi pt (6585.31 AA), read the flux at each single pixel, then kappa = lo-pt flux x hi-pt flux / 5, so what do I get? 0.185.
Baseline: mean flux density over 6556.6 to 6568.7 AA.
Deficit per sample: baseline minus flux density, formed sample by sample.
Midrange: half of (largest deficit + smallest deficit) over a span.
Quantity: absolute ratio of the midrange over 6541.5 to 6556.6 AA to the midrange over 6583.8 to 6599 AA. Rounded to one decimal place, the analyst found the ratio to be 1.3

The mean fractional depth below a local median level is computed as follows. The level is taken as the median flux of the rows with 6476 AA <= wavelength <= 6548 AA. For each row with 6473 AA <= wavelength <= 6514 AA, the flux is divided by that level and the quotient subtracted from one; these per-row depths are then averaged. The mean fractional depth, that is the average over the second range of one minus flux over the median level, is -0.012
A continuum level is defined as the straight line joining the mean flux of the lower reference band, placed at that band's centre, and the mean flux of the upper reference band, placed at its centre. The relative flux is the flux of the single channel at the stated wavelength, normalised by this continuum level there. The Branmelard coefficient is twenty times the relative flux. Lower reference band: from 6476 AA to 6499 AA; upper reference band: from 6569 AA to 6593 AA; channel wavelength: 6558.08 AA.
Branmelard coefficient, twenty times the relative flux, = 19.0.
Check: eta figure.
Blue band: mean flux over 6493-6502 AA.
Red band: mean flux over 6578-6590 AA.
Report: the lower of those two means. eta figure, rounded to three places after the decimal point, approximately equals 0.937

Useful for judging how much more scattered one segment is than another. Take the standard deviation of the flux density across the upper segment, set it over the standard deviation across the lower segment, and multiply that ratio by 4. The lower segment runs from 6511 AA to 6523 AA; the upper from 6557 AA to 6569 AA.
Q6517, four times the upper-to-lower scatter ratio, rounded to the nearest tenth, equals 22.4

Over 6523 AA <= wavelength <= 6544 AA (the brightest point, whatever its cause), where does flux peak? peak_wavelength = 6527.95 AA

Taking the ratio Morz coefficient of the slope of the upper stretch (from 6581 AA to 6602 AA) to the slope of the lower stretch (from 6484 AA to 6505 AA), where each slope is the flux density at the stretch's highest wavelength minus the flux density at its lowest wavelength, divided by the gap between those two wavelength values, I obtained 0.12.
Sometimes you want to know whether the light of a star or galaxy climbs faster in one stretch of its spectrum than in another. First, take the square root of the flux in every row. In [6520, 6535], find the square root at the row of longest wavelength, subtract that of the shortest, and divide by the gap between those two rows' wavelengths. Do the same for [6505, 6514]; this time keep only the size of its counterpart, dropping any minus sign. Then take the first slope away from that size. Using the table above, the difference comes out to 0.0016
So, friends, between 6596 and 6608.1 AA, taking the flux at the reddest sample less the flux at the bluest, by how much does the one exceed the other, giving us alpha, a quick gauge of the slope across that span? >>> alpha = 0.04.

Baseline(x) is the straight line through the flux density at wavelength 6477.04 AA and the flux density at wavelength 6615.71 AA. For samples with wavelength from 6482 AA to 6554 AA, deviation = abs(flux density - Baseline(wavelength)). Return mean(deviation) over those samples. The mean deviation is 0.028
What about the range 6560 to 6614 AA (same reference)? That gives 0.040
